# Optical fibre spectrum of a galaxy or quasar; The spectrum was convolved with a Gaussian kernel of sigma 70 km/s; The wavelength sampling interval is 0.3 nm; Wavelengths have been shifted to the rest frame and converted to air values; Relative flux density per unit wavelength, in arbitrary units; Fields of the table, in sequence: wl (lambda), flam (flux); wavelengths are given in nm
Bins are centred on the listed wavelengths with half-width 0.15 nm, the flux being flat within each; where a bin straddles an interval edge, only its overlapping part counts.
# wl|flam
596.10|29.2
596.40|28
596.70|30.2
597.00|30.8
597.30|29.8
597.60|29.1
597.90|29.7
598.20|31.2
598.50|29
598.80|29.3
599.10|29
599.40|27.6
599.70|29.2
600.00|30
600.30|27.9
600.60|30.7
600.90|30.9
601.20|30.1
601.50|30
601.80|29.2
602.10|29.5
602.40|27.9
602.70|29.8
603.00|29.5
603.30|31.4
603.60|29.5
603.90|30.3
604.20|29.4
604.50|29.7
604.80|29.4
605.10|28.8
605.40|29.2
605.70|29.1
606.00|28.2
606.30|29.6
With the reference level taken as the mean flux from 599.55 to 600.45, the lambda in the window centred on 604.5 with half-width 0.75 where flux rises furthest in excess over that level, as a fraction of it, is 603.90 nm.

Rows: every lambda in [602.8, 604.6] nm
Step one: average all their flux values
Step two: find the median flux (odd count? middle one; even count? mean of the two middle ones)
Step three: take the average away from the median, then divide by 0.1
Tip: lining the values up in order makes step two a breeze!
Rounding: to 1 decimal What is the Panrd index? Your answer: -3.7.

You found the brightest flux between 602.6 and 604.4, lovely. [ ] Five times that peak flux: 157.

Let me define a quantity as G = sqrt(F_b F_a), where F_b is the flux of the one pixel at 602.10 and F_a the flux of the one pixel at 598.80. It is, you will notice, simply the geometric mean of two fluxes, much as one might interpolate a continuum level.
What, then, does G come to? 29.4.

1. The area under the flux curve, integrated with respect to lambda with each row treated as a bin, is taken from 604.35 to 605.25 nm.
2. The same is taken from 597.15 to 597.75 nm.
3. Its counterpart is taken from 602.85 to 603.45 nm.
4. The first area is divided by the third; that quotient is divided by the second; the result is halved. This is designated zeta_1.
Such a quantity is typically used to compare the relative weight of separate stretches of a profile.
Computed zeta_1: 0.041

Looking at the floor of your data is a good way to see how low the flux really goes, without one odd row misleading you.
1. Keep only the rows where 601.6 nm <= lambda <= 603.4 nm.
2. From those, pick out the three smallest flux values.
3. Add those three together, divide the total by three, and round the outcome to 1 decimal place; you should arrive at 28.9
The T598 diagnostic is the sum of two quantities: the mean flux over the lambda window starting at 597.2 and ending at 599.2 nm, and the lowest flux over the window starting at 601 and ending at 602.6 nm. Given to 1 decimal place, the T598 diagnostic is 57.5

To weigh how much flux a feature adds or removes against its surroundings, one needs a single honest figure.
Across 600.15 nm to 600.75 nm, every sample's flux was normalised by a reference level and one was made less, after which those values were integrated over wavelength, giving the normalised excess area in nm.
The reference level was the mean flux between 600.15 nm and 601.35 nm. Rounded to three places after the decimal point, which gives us -0.012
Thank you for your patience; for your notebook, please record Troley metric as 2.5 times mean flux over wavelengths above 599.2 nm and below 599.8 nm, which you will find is 71.0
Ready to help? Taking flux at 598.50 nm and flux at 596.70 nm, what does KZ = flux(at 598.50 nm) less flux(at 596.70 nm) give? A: -1.2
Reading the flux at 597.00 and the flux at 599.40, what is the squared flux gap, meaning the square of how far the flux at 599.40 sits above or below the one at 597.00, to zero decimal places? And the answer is 10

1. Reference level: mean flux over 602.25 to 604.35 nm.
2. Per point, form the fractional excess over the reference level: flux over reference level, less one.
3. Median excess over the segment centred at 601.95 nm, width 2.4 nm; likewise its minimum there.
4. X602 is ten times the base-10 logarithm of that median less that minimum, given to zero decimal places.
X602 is -12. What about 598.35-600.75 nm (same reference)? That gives -13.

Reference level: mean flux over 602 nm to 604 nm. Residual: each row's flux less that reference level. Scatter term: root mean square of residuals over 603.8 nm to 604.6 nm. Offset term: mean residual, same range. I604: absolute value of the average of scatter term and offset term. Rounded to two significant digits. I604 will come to 0.24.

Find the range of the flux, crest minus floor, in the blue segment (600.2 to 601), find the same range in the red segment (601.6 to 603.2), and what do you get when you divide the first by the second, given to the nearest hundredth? 1.58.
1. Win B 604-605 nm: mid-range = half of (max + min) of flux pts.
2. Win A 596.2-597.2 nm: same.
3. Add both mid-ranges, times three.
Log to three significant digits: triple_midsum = 177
